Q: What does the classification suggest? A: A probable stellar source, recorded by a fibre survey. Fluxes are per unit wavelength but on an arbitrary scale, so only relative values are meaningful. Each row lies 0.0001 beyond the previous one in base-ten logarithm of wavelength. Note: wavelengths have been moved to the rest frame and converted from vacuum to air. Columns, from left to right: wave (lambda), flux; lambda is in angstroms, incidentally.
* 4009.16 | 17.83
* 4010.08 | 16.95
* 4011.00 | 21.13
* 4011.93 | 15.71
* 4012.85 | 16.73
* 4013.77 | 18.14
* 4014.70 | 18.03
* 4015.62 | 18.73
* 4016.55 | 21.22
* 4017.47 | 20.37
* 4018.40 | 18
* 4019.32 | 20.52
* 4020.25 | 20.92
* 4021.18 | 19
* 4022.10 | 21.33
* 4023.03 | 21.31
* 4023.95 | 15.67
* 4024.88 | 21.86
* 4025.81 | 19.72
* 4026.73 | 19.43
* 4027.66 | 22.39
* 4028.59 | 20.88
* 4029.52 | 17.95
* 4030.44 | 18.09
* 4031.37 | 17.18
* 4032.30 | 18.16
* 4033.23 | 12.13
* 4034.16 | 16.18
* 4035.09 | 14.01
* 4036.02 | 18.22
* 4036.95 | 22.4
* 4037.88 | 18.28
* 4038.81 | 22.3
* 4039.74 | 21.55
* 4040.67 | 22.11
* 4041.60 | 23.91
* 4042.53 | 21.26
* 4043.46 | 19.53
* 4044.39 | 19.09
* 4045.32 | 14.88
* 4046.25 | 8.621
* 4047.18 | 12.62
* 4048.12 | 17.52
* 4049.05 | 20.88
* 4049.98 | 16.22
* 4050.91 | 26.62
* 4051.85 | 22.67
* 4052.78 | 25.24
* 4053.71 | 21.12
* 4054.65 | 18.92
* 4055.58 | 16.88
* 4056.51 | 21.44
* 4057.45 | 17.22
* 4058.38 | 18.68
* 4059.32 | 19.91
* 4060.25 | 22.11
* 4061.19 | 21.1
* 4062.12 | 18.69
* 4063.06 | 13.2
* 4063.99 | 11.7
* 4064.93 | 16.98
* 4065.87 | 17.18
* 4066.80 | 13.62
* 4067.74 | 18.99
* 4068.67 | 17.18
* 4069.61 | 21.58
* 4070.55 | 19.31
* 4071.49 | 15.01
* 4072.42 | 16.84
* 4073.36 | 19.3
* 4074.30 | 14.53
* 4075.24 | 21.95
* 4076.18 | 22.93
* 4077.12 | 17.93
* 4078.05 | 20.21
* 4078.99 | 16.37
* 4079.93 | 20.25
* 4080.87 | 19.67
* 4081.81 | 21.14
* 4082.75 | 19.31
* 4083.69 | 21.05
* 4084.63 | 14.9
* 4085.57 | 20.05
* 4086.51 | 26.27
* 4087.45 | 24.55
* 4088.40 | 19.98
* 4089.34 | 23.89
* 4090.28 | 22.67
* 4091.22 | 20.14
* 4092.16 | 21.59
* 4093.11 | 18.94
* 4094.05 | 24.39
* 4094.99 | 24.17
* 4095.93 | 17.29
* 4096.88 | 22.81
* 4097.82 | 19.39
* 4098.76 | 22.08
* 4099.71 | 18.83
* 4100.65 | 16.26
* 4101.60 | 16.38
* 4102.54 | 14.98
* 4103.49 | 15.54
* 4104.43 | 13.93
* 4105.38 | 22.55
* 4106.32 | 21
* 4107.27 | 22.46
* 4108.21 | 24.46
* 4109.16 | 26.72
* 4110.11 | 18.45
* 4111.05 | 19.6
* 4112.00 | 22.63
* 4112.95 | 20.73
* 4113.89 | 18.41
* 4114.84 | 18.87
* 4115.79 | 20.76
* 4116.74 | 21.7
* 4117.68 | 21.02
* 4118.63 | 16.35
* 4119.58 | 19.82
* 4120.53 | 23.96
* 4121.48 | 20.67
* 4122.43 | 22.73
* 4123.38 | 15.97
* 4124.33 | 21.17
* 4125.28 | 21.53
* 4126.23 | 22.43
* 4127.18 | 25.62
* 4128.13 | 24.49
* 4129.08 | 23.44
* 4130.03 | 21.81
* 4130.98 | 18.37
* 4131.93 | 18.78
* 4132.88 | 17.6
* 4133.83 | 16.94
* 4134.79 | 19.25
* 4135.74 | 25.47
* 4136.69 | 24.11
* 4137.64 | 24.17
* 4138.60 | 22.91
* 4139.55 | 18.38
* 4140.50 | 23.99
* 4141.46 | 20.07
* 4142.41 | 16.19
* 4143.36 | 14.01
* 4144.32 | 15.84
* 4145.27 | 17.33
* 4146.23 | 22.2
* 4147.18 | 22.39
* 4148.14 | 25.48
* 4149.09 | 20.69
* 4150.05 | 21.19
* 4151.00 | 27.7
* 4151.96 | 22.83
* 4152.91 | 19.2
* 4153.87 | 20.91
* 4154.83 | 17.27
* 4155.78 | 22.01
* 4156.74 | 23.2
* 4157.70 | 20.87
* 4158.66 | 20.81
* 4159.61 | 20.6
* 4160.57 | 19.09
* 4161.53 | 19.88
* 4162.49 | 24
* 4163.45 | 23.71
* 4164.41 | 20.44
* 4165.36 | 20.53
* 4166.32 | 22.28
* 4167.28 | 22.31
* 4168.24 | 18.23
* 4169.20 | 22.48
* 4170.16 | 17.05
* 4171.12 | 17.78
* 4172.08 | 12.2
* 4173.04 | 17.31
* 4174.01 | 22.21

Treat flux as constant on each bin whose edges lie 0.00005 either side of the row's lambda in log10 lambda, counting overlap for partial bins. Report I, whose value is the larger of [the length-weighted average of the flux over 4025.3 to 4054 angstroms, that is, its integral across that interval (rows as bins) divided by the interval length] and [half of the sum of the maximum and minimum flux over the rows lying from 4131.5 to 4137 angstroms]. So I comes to 21.2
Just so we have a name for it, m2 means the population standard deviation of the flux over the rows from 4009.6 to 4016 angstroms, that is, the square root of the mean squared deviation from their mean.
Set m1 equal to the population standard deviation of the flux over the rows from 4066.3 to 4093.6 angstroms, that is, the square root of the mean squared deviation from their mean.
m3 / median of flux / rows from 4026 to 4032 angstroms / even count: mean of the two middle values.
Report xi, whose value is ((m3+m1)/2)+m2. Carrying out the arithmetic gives 12.5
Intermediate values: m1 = 2.99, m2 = 1.6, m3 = 18.8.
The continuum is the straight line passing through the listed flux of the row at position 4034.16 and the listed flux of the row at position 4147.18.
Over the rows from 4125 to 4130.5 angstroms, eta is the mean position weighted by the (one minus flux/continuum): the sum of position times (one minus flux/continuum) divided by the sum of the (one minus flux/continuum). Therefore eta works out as 4127.7 angstroms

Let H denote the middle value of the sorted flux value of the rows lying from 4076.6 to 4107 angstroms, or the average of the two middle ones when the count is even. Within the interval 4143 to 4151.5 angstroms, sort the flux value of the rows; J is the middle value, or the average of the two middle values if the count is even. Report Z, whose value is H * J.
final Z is 426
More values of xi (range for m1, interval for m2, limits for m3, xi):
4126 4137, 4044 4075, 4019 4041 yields 15.1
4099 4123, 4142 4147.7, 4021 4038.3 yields 13.9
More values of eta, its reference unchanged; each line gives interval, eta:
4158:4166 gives 4161.7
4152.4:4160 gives 4155.8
